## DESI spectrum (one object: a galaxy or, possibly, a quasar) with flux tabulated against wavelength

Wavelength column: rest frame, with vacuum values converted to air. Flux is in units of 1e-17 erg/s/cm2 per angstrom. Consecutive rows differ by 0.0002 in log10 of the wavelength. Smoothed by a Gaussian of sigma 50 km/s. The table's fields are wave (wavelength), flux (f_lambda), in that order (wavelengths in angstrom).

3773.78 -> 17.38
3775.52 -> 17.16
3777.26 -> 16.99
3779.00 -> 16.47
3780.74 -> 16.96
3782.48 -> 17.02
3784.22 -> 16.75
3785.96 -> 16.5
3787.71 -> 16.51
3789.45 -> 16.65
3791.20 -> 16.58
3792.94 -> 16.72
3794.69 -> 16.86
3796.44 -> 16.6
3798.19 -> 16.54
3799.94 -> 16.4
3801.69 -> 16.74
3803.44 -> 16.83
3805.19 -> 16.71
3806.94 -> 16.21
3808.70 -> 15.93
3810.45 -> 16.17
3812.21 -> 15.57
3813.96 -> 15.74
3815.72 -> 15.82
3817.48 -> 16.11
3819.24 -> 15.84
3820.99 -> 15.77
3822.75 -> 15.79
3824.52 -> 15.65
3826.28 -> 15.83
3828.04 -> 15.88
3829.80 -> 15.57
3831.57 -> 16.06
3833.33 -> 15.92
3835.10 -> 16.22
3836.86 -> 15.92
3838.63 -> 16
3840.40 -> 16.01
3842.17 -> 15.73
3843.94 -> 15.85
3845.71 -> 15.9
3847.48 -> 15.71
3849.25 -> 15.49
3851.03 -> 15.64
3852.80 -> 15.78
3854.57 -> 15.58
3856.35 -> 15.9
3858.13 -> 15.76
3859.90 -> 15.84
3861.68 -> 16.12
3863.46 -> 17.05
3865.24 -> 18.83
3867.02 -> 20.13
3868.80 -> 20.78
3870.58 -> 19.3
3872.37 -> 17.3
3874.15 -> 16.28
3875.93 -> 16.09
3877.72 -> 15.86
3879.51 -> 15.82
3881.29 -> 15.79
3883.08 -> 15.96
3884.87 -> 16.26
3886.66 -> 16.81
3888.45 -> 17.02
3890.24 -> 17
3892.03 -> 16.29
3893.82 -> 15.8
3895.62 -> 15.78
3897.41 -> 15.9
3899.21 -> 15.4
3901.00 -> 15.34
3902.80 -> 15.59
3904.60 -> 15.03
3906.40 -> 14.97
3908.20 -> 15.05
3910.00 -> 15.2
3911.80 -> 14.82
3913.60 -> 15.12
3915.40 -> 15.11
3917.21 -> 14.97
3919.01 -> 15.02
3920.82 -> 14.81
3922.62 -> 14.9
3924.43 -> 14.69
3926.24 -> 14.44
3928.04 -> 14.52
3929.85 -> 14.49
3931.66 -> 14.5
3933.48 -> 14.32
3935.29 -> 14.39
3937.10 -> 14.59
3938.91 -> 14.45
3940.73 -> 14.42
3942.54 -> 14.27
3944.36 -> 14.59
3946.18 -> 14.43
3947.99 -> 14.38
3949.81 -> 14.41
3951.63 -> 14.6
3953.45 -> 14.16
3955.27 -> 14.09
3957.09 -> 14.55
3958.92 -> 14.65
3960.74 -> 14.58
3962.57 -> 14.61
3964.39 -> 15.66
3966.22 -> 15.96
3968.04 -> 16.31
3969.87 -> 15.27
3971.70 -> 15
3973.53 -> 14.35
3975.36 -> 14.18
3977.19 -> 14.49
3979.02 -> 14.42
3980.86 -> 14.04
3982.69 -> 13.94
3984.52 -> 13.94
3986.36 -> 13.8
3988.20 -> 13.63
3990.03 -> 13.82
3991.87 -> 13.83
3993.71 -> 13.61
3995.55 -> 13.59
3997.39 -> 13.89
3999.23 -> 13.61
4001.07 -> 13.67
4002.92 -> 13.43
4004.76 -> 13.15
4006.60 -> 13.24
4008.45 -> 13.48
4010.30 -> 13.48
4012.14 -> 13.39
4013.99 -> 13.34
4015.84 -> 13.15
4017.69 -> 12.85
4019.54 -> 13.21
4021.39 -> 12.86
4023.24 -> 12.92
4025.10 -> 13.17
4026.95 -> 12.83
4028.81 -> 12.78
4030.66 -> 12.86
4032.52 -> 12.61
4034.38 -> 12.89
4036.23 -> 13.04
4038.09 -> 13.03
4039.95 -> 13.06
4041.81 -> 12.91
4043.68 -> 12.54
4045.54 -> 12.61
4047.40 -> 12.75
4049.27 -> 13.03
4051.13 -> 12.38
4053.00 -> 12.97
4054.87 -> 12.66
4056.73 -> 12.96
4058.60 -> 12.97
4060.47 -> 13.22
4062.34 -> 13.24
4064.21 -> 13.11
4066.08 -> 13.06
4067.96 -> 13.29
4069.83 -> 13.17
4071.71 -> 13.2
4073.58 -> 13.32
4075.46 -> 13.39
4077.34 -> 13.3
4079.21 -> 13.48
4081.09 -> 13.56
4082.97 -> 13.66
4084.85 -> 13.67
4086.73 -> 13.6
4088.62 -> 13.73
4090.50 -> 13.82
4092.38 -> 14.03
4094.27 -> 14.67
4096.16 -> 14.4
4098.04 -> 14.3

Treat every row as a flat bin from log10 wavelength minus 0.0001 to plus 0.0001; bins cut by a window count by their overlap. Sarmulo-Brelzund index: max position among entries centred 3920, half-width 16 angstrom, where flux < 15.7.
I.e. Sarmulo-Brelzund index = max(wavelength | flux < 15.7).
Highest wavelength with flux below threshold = 3935.29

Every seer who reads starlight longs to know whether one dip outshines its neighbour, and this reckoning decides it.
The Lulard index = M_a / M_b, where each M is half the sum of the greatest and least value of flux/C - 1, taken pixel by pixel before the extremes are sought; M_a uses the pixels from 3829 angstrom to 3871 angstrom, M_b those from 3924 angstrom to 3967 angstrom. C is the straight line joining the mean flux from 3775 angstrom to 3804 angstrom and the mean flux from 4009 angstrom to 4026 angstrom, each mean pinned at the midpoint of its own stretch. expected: 2.3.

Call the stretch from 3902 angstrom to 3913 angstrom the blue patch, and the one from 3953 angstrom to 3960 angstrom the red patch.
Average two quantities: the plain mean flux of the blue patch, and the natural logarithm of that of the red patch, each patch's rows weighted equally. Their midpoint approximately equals 8.9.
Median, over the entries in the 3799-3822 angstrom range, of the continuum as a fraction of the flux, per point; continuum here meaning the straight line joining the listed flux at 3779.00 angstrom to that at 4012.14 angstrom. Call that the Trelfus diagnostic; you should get 0.99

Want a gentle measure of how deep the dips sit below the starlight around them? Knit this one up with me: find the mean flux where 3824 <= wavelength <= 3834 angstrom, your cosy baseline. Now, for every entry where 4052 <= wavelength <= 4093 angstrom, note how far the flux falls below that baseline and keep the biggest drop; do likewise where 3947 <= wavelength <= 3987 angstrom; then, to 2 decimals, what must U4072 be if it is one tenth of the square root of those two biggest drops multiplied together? 0.25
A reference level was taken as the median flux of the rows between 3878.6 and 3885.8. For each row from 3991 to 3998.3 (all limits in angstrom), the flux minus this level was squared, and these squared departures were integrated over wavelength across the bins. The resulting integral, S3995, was 34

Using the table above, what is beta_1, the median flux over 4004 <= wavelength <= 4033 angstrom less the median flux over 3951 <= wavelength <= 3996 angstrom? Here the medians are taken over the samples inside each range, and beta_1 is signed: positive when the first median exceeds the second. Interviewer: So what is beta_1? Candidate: -1.2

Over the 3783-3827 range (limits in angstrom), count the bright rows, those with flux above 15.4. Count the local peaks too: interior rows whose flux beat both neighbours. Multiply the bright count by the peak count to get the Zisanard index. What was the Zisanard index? 150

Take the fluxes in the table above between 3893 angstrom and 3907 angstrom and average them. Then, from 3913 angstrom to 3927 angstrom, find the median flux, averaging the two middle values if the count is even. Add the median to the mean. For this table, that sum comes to 30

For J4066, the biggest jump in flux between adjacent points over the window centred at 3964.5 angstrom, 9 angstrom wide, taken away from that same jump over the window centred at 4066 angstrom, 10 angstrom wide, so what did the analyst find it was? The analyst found -0.82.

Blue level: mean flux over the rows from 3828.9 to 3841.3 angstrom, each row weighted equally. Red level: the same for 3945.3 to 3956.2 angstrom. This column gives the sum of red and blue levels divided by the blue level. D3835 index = 1.90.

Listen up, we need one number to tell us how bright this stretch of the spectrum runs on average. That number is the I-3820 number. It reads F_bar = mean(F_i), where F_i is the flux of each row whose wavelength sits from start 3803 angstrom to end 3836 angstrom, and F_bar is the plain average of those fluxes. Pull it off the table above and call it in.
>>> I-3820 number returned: 16.0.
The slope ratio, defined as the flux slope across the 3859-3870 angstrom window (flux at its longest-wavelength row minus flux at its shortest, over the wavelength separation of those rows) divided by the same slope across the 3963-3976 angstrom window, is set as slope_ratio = -4.1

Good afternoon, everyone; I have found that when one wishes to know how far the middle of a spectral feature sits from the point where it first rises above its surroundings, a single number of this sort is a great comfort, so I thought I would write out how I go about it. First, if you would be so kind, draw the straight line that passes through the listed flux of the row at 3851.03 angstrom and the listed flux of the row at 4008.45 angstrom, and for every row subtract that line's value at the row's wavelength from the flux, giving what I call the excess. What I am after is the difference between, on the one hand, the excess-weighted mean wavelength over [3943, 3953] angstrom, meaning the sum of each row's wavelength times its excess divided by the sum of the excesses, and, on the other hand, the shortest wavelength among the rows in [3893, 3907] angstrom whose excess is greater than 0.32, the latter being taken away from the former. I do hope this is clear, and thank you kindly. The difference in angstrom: 54.7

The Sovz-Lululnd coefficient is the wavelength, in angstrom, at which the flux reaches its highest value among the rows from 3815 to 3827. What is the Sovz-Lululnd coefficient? 3817.48 angstrom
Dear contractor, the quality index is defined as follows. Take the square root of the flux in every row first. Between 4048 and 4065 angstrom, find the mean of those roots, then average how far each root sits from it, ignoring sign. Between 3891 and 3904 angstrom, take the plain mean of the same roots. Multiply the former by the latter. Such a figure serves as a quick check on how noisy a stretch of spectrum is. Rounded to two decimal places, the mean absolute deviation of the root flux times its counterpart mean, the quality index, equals 0.11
